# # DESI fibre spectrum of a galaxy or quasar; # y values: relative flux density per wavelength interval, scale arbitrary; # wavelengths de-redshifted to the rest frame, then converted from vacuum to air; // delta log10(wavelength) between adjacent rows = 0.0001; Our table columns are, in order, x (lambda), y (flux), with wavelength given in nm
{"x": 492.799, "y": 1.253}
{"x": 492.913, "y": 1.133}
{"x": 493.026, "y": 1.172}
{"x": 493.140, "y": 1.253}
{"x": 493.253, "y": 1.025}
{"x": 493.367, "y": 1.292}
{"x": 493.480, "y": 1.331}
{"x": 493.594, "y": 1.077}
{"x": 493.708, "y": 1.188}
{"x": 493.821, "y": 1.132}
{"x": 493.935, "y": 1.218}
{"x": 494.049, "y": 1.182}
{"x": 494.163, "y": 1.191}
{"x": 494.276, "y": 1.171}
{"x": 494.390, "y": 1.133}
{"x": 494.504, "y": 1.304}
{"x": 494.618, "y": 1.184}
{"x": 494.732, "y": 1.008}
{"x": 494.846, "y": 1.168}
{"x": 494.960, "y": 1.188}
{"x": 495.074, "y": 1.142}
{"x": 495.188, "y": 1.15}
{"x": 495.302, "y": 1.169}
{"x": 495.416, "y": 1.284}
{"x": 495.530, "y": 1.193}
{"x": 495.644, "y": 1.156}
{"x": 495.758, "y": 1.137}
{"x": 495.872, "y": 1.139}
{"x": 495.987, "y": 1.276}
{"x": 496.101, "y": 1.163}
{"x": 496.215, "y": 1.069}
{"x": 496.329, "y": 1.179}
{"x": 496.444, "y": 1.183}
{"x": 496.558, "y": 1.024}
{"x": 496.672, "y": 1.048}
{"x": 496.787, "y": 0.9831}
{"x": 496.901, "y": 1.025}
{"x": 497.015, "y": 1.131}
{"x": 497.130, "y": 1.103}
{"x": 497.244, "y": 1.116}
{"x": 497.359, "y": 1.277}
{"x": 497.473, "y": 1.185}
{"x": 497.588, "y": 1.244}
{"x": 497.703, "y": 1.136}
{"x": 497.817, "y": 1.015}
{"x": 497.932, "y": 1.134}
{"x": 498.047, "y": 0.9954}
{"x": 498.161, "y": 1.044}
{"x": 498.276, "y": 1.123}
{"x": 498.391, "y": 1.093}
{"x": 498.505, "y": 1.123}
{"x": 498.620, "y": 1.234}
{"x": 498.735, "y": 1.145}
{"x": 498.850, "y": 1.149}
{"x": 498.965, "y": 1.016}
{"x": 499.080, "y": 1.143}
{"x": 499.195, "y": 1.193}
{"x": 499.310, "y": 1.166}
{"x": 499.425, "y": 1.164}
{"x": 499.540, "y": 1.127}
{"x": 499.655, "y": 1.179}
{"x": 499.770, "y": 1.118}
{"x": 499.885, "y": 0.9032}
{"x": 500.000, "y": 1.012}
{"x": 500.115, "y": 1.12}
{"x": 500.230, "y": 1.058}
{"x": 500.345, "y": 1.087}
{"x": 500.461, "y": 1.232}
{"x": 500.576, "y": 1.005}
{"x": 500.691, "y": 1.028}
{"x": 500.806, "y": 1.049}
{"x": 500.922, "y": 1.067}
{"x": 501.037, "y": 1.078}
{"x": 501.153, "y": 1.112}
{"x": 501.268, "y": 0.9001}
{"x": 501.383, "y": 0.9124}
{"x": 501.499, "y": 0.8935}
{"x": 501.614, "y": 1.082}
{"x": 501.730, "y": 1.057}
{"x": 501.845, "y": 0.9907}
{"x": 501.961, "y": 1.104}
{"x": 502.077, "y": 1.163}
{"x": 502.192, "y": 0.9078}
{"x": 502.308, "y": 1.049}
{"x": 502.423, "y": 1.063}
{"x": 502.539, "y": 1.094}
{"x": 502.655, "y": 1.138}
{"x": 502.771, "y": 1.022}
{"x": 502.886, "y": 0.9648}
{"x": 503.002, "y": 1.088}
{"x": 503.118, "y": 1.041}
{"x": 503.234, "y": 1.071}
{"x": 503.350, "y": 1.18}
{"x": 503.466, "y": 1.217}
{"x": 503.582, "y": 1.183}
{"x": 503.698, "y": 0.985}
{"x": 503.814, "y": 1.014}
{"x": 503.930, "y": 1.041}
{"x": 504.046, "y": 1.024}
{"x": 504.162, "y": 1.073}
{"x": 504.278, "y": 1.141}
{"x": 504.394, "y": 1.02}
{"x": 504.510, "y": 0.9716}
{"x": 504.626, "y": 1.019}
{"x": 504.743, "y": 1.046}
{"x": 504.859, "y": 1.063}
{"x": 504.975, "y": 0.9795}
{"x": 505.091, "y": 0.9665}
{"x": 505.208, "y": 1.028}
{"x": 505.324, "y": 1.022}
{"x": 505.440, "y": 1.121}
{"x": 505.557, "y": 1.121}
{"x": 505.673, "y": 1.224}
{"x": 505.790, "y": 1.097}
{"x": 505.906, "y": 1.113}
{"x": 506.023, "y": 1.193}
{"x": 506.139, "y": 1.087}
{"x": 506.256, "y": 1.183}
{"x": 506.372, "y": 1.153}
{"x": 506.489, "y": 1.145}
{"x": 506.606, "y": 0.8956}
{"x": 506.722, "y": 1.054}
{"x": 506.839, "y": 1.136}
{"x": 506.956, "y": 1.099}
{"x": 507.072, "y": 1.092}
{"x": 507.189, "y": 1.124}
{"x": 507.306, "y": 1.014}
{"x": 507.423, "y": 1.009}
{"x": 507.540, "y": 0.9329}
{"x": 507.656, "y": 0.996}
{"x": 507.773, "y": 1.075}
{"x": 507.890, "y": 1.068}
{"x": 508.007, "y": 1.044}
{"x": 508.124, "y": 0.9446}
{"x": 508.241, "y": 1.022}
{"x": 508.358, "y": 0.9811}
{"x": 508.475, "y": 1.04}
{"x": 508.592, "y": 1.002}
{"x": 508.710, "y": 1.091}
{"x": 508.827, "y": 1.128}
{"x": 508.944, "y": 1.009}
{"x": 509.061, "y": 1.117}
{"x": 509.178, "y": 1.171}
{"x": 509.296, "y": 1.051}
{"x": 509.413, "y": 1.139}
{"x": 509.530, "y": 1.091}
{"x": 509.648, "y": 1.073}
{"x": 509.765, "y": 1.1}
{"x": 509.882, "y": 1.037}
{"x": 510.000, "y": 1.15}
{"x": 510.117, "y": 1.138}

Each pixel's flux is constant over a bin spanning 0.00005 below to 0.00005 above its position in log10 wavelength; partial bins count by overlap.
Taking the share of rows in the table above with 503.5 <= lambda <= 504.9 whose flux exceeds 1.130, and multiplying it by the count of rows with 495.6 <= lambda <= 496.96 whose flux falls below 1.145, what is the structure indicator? 1.2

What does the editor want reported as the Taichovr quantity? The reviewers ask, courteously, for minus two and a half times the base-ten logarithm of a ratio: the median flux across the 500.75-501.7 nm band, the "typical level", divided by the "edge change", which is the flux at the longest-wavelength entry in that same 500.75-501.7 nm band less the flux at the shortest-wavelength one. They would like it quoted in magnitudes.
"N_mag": -3.8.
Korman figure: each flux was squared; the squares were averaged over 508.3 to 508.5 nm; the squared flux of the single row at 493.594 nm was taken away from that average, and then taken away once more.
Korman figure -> -1.3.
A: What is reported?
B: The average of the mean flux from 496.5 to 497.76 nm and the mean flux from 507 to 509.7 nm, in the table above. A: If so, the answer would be 1.08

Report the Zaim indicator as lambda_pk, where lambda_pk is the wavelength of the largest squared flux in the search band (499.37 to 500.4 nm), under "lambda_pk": 499.655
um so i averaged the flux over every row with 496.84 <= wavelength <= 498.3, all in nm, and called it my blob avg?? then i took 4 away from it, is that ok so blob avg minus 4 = -2.88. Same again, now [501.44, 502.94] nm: -2.96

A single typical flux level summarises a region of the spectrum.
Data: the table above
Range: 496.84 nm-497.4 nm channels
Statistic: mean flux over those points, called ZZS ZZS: 1.13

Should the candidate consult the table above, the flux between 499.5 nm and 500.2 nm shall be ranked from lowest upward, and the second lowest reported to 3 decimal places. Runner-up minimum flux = 1.012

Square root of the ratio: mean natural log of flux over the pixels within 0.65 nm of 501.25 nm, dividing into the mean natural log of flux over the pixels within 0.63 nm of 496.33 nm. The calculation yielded 2.9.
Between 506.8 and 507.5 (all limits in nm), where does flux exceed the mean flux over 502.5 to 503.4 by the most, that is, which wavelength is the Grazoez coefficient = 506.839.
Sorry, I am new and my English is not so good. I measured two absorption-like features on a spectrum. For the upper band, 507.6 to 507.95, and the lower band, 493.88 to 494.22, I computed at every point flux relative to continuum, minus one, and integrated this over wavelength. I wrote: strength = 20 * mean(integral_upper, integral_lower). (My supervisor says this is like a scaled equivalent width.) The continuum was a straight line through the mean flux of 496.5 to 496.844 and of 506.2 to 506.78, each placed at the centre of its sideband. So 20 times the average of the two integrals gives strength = 0.5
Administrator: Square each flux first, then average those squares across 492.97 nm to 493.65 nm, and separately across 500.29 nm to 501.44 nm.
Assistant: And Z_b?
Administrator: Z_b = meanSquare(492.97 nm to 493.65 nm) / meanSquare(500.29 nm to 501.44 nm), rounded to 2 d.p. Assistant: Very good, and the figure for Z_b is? 1.30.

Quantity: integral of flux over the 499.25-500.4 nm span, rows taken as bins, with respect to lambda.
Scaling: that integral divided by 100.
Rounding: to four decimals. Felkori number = 0.0126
